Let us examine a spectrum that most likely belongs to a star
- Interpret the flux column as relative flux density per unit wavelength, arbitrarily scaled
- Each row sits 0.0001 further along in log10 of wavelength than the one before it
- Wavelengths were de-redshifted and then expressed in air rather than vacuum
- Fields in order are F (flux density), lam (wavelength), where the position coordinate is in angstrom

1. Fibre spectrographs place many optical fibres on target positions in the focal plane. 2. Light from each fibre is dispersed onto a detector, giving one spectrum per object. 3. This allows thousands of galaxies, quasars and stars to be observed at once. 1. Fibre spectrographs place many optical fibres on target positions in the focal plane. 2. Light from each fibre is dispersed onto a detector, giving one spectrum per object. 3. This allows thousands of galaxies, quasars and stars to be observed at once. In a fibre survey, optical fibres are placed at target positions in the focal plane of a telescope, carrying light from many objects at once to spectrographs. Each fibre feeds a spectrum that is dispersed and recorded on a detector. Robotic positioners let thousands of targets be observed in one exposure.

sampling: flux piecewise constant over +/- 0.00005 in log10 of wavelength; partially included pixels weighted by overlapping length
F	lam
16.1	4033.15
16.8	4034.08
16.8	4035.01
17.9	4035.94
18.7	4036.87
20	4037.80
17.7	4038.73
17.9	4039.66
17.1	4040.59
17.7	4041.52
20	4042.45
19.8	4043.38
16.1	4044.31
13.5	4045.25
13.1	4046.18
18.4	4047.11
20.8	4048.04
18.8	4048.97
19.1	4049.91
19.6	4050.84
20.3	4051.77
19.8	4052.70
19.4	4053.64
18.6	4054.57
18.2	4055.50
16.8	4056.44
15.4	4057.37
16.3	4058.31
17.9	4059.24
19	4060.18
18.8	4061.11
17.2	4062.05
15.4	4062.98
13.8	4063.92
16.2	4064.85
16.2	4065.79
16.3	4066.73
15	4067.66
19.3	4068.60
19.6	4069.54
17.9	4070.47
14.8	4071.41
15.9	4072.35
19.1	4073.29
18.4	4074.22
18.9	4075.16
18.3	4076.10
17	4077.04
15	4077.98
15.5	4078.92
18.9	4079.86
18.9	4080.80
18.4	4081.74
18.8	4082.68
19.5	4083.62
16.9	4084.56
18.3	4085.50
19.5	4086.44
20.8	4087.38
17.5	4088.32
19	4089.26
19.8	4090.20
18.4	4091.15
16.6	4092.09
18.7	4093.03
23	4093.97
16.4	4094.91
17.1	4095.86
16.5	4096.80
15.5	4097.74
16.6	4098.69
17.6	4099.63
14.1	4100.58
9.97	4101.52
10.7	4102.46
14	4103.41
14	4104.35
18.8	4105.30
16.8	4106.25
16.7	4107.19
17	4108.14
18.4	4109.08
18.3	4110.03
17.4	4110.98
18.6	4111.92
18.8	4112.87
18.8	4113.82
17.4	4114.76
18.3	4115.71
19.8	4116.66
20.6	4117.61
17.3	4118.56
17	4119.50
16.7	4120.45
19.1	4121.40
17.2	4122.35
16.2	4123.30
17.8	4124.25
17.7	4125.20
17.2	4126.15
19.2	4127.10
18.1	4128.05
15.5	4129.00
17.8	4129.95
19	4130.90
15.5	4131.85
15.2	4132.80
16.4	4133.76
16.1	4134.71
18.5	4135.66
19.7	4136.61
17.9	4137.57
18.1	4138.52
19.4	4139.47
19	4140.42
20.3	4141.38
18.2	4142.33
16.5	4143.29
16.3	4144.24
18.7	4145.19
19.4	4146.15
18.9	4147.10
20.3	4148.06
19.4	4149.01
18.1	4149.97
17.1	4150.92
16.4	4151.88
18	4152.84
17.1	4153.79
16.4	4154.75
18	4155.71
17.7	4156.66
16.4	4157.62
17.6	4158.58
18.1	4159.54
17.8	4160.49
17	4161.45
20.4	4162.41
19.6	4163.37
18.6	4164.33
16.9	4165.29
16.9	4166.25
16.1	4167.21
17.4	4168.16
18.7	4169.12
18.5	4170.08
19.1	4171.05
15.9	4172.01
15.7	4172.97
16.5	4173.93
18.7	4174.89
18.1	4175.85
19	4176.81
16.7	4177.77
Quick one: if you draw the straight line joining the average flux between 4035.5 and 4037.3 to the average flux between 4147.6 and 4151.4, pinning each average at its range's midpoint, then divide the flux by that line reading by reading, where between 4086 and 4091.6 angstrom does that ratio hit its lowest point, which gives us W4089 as 4088.32 angstrom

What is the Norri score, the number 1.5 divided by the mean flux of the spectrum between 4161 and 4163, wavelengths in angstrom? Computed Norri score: 0.080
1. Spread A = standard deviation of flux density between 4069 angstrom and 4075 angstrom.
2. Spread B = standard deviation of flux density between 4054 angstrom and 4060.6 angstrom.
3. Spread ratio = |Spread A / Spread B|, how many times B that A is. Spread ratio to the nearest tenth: 1.4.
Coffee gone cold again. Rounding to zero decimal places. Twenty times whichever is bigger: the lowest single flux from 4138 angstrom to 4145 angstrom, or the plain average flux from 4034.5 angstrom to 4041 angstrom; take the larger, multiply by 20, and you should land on 360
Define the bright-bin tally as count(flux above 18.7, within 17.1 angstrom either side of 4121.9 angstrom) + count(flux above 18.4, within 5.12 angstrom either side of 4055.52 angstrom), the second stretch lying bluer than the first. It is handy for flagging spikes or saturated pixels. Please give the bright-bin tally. 15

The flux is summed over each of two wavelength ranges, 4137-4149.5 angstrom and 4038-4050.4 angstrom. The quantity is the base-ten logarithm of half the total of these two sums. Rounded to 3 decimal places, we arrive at 2.373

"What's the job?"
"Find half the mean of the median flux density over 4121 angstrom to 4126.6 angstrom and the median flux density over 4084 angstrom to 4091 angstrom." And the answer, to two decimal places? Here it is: 9.11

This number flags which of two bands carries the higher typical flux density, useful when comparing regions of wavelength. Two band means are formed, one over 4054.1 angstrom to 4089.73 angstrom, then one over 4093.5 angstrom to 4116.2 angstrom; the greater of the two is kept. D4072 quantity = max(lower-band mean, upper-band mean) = 17.6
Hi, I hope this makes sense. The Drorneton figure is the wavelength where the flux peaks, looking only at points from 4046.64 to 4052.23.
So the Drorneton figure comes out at 4048.04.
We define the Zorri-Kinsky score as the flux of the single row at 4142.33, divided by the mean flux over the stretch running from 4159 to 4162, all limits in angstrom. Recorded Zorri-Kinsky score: 1.03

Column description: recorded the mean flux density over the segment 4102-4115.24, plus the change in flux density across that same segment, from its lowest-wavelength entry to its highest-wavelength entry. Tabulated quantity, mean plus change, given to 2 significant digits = 24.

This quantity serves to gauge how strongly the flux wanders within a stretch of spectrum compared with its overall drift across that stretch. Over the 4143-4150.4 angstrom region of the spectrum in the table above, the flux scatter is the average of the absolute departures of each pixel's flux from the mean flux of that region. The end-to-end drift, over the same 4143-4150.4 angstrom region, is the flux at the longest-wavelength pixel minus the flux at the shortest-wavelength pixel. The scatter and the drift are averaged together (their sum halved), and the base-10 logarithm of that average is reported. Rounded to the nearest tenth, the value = 0.1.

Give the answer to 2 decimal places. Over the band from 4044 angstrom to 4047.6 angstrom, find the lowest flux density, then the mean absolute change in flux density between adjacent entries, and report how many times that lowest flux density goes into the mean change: 0.21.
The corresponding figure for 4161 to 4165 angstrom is 0.10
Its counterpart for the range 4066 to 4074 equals 0.14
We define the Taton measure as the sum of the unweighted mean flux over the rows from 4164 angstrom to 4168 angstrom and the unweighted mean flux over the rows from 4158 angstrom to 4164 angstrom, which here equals 35.5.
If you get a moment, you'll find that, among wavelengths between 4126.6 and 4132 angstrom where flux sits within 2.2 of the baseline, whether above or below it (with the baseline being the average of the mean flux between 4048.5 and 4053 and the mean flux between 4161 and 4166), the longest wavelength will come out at 4130.90 angstrom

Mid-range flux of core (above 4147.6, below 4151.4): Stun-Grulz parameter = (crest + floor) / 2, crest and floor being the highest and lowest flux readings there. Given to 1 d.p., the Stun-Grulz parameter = 18.7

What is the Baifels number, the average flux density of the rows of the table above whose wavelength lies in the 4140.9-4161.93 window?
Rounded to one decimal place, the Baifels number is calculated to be 17.9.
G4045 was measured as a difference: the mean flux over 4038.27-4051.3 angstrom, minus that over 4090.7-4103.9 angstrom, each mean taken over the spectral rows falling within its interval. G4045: 1.7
